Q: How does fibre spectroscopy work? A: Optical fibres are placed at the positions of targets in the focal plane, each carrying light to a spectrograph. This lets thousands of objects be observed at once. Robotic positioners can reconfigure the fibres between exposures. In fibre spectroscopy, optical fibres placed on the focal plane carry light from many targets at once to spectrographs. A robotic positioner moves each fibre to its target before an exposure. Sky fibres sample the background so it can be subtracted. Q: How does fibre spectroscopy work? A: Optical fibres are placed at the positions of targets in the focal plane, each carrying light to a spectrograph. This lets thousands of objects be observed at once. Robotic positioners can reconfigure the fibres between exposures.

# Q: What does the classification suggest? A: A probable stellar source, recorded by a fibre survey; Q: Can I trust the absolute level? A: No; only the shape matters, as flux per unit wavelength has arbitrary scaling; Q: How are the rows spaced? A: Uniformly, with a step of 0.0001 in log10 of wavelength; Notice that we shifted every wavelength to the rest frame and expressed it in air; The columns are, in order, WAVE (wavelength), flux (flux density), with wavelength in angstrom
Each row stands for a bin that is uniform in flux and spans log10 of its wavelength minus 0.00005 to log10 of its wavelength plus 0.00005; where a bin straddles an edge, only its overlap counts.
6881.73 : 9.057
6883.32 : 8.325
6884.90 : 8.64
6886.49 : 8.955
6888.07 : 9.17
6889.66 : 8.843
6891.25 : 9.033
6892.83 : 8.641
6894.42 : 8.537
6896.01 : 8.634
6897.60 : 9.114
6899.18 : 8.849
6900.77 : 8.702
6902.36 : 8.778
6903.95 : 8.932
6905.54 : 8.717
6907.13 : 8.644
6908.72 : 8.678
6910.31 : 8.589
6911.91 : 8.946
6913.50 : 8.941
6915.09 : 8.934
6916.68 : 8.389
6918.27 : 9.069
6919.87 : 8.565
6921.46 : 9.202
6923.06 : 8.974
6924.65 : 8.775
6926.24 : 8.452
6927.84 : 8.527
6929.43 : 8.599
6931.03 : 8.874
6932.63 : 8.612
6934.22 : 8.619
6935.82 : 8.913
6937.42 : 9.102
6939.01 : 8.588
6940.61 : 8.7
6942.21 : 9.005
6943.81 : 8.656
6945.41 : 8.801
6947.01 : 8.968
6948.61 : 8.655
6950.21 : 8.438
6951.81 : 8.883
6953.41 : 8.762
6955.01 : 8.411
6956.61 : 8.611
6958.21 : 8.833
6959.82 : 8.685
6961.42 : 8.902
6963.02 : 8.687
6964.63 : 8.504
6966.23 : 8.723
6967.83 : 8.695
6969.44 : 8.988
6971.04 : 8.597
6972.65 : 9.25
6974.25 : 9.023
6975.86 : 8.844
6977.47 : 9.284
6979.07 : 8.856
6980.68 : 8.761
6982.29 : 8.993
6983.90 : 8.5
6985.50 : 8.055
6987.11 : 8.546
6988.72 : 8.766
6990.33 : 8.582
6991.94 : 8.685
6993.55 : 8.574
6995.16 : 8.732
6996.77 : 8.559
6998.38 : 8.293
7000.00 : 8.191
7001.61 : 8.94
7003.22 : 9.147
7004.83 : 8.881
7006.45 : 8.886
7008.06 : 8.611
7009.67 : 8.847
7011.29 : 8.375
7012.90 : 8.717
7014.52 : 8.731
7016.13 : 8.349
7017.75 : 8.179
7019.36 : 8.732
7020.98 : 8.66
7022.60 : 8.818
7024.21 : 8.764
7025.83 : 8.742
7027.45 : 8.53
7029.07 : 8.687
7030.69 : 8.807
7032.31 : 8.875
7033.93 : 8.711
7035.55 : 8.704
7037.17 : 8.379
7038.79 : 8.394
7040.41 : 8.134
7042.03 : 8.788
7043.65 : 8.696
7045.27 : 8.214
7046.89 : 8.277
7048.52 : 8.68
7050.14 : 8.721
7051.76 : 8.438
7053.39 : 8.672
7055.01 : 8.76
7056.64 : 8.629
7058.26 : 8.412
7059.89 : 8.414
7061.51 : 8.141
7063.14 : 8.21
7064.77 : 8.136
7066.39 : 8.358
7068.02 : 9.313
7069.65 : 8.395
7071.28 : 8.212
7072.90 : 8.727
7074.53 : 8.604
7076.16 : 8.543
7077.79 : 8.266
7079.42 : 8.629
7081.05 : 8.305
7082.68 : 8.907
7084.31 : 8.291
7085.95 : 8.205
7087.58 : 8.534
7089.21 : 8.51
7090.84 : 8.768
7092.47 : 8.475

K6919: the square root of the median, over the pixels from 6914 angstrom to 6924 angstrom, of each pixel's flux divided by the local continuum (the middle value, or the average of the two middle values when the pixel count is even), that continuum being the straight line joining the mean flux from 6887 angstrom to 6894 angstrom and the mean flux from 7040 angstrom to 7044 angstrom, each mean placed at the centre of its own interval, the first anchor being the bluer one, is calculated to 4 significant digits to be 1.006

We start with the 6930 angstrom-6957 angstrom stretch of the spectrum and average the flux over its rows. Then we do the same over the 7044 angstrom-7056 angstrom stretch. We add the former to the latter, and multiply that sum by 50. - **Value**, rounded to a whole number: 864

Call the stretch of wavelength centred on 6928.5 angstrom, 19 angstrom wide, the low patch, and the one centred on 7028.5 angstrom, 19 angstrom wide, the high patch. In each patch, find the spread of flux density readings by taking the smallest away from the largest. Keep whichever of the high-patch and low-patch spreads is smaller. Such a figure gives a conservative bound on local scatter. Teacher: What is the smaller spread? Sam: 0.496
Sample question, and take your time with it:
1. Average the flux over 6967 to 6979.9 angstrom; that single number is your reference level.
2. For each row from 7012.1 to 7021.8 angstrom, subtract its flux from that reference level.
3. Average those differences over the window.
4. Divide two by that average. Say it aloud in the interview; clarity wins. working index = 5.3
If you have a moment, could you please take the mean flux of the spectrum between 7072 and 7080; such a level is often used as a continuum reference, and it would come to 8.55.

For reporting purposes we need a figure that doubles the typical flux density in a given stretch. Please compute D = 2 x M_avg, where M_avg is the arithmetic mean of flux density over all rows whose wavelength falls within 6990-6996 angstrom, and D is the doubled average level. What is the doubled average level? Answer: 17.3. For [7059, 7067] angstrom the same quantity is 16.5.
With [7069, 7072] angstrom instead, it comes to 16.6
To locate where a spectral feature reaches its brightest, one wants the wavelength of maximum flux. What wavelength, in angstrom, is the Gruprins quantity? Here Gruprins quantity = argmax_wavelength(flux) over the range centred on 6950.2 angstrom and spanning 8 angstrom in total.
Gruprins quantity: 6947.01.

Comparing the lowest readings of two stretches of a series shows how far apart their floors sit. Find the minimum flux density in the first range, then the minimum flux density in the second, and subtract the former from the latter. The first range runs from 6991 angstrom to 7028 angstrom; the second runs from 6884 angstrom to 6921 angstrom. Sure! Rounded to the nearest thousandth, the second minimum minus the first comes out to 0.210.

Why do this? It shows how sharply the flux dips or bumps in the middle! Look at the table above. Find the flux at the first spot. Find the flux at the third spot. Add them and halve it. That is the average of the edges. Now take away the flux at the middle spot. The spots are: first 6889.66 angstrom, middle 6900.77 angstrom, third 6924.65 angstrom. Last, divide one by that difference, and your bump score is 9.3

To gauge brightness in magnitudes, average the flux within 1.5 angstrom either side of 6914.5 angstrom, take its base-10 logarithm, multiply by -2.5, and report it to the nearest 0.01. -2.38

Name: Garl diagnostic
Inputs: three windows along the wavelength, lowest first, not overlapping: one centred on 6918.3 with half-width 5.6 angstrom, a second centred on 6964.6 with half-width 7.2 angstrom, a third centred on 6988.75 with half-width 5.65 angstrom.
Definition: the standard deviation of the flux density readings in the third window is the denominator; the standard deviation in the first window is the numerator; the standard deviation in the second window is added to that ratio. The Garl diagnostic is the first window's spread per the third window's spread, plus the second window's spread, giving 1.4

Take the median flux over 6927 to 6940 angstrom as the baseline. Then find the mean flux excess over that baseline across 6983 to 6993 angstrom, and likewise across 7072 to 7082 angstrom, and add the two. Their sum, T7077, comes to -0.2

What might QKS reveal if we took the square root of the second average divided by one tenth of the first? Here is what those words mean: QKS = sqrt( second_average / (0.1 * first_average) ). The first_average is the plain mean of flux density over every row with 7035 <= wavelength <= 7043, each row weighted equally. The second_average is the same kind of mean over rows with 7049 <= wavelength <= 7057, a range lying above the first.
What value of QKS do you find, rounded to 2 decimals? 3.19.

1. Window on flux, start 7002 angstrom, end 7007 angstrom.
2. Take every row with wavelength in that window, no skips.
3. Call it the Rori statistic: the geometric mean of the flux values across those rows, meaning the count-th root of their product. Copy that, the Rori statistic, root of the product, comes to 8.97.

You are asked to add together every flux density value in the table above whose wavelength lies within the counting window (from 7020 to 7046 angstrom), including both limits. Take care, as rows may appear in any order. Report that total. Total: 138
